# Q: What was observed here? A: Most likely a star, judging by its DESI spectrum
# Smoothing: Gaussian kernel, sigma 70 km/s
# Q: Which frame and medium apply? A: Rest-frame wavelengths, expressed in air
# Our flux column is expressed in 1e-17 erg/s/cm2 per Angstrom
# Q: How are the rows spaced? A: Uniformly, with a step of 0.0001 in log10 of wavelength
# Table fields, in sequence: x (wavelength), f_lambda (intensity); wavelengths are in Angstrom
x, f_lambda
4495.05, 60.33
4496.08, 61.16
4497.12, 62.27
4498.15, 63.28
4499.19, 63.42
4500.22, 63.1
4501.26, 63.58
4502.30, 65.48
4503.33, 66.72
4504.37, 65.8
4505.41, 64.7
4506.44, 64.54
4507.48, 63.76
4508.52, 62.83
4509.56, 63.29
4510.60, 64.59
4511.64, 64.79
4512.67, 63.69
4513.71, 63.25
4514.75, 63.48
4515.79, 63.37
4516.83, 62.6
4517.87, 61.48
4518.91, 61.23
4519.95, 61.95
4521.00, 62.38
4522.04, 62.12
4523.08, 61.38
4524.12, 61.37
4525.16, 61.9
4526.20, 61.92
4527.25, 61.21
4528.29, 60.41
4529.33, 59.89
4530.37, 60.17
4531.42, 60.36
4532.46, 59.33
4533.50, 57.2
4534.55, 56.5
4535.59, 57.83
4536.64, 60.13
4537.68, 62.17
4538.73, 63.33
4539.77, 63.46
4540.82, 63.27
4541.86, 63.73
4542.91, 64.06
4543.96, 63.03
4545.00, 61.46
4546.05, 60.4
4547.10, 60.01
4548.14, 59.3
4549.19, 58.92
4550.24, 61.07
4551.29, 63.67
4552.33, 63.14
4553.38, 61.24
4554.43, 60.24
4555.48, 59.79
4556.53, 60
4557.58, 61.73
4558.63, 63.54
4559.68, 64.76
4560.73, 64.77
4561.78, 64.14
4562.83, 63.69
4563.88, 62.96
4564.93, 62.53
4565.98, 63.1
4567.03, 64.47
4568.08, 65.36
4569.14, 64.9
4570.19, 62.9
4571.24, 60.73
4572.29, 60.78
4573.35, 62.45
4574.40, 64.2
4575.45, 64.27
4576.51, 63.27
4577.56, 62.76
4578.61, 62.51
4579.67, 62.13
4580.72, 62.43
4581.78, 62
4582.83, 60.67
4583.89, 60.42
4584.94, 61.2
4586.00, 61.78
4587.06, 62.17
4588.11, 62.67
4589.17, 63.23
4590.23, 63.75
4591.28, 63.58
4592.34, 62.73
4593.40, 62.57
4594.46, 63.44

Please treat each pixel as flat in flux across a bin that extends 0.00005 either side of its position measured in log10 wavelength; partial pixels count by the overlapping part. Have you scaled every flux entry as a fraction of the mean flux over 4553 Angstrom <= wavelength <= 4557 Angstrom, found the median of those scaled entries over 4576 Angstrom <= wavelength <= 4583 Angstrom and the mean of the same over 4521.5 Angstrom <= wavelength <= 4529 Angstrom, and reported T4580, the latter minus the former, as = -0.016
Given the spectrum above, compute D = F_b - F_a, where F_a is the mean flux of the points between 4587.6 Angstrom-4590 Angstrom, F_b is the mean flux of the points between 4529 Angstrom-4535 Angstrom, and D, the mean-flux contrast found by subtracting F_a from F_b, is -4.0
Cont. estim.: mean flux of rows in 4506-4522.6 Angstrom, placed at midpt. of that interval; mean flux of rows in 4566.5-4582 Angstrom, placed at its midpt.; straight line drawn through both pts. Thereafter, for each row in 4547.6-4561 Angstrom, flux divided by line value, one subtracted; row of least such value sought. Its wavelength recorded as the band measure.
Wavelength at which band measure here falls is 4549.19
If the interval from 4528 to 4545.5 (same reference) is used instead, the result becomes 4534.55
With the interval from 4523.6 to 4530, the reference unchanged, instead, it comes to 4529.33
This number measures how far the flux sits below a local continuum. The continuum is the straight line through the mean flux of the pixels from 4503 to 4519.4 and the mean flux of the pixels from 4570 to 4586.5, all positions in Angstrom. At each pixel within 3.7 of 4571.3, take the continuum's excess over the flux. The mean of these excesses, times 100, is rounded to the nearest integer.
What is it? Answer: -73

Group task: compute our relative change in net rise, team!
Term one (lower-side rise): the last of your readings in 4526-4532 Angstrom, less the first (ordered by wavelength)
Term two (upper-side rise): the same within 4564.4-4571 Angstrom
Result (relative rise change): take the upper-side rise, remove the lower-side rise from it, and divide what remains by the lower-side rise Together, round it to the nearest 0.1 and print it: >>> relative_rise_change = -1.2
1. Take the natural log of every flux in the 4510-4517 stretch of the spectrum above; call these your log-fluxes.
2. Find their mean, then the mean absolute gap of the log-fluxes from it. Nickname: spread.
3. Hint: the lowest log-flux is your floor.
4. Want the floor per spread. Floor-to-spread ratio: 456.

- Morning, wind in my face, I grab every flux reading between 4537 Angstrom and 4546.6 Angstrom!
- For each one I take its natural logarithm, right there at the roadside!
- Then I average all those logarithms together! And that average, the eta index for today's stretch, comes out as 4.14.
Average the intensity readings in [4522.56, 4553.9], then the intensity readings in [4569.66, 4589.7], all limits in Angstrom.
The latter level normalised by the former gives 1.02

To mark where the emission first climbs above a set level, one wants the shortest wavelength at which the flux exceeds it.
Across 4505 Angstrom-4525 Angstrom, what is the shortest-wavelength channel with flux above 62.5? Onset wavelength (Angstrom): 4505.41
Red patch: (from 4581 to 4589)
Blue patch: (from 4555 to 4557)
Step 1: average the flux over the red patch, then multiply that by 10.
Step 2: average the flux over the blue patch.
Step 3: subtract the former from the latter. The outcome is -556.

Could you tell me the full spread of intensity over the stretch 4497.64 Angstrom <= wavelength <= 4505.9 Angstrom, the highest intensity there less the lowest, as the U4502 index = 3.62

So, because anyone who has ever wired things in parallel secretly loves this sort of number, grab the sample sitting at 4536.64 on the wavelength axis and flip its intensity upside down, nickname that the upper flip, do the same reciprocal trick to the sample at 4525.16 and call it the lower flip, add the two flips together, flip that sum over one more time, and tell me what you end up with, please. 30.5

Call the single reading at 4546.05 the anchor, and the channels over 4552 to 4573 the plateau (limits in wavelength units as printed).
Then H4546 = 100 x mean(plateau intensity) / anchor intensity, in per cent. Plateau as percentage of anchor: 104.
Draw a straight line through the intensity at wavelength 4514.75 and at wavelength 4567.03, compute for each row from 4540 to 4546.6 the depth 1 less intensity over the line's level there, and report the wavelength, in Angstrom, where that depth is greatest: 4546.05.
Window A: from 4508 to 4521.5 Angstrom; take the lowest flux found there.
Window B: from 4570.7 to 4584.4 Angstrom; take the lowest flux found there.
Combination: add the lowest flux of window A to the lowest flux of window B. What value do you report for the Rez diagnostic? 122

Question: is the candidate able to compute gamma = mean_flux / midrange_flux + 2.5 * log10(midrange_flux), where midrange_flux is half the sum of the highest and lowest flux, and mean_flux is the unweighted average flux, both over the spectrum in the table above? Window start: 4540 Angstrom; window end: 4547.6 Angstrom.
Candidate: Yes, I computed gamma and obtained 5.49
